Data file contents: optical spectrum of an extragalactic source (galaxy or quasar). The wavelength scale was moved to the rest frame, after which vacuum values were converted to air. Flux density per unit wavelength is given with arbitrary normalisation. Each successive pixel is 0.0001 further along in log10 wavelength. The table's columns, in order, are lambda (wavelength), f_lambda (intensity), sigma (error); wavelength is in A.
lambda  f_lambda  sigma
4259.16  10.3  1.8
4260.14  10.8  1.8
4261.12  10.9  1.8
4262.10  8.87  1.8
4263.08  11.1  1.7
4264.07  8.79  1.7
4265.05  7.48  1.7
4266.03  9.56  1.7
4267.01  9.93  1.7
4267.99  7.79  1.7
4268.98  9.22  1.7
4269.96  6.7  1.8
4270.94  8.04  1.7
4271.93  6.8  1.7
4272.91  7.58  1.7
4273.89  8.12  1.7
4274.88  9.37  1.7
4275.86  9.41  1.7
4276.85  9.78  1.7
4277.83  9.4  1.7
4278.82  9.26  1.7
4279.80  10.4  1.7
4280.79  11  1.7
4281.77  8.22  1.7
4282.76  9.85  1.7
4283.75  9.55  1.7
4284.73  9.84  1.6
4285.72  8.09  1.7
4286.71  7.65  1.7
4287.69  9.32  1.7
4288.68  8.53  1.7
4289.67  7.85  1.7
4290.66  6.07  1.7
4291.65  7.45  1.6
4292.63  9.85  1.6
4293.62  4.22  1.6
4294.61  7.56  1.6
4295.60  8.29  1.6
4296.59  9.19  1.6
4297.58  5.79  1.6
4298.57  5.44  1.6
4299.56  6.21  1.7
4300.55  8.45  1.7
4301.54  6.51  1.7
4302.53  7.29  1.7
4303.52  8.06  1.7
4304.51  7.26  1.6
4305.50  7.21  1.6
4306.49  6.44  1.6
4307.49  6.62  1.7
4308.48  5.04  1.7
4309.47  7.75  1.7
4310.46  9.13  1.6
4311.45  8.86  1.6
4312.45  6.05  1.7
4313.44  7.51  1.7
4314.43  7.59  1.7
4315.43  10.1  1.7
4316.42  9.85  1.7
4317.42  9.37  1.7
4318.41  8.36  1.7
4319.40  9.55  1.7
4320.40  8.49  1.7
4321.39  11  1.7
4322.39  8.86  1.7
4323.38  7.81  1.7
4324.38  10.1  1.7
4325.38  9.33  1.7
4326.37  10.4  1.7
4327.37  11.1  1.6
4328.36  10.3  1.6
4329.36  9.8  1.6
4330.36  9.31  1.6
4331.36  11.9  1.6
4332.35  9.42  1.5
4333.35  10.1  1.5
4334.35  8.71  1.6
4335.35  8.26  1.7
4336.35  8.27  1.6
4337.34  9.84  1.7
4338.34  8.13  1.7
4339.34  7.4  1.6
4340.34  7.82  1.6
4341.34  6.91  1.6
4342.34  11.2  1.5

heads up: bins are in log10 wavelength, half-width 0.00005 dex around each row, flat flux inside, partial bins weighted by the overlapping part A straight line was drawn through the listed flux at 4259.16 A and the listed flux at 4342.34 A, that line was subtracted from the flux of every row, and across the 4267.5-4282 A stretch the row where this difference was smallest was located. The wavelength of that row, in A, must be 4269.96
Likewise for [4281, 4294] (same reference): 4293.62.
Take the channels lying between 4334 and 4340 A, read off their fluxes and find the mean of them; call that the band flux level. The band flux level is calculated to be 8.4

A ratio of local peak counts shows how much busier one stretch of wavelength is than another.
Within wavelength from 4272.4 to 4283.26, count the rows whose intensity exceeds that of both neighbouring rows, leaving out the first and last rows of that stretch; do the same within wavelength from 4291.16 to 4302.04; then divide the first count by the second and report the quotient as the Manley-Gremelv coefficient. 0.67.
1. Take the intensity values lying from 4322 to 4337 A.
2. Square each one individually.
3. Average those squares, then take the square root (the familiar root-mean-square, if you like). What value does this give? 9.6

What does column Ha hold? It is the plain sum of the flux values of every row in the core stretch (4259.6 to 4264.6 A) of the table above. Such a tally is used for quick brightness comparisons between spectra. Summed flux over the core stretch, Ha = 50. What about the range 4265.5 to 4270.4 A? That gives 43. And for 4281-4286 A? 46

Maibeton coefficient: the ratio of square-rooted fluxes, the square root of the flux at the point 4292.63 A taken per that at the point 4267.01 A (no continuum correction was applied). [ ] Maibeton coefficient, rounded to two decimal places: 1.00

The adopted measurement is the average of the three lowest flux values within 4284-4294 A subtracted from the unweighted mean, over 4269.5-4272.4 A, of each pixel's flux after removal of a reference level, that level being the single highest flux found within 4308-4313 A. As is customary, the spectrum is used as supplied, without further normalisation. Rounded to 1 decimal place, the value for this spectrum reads -7.9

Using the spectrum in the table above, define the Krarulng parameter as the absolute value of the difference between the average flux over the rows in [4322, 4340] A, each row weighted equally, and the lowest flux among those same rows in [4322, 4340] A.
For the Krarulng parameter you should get 2.0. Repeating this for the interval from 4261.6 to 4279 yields 2.0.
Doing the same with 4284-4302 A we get 3.4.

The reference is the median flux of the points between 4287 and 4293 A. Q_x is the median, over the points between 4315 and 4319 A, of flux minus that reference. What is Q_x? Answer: 1.42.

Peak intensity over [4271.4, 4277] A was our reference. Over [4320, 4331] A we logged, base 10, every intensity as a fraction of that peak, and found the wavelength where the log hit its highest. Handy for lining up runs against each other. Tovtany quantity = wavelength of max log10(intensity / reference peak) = 4327.37 A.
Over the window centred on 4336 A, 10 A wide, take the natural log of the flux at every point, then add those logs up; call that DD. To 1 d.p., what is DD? 21.9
